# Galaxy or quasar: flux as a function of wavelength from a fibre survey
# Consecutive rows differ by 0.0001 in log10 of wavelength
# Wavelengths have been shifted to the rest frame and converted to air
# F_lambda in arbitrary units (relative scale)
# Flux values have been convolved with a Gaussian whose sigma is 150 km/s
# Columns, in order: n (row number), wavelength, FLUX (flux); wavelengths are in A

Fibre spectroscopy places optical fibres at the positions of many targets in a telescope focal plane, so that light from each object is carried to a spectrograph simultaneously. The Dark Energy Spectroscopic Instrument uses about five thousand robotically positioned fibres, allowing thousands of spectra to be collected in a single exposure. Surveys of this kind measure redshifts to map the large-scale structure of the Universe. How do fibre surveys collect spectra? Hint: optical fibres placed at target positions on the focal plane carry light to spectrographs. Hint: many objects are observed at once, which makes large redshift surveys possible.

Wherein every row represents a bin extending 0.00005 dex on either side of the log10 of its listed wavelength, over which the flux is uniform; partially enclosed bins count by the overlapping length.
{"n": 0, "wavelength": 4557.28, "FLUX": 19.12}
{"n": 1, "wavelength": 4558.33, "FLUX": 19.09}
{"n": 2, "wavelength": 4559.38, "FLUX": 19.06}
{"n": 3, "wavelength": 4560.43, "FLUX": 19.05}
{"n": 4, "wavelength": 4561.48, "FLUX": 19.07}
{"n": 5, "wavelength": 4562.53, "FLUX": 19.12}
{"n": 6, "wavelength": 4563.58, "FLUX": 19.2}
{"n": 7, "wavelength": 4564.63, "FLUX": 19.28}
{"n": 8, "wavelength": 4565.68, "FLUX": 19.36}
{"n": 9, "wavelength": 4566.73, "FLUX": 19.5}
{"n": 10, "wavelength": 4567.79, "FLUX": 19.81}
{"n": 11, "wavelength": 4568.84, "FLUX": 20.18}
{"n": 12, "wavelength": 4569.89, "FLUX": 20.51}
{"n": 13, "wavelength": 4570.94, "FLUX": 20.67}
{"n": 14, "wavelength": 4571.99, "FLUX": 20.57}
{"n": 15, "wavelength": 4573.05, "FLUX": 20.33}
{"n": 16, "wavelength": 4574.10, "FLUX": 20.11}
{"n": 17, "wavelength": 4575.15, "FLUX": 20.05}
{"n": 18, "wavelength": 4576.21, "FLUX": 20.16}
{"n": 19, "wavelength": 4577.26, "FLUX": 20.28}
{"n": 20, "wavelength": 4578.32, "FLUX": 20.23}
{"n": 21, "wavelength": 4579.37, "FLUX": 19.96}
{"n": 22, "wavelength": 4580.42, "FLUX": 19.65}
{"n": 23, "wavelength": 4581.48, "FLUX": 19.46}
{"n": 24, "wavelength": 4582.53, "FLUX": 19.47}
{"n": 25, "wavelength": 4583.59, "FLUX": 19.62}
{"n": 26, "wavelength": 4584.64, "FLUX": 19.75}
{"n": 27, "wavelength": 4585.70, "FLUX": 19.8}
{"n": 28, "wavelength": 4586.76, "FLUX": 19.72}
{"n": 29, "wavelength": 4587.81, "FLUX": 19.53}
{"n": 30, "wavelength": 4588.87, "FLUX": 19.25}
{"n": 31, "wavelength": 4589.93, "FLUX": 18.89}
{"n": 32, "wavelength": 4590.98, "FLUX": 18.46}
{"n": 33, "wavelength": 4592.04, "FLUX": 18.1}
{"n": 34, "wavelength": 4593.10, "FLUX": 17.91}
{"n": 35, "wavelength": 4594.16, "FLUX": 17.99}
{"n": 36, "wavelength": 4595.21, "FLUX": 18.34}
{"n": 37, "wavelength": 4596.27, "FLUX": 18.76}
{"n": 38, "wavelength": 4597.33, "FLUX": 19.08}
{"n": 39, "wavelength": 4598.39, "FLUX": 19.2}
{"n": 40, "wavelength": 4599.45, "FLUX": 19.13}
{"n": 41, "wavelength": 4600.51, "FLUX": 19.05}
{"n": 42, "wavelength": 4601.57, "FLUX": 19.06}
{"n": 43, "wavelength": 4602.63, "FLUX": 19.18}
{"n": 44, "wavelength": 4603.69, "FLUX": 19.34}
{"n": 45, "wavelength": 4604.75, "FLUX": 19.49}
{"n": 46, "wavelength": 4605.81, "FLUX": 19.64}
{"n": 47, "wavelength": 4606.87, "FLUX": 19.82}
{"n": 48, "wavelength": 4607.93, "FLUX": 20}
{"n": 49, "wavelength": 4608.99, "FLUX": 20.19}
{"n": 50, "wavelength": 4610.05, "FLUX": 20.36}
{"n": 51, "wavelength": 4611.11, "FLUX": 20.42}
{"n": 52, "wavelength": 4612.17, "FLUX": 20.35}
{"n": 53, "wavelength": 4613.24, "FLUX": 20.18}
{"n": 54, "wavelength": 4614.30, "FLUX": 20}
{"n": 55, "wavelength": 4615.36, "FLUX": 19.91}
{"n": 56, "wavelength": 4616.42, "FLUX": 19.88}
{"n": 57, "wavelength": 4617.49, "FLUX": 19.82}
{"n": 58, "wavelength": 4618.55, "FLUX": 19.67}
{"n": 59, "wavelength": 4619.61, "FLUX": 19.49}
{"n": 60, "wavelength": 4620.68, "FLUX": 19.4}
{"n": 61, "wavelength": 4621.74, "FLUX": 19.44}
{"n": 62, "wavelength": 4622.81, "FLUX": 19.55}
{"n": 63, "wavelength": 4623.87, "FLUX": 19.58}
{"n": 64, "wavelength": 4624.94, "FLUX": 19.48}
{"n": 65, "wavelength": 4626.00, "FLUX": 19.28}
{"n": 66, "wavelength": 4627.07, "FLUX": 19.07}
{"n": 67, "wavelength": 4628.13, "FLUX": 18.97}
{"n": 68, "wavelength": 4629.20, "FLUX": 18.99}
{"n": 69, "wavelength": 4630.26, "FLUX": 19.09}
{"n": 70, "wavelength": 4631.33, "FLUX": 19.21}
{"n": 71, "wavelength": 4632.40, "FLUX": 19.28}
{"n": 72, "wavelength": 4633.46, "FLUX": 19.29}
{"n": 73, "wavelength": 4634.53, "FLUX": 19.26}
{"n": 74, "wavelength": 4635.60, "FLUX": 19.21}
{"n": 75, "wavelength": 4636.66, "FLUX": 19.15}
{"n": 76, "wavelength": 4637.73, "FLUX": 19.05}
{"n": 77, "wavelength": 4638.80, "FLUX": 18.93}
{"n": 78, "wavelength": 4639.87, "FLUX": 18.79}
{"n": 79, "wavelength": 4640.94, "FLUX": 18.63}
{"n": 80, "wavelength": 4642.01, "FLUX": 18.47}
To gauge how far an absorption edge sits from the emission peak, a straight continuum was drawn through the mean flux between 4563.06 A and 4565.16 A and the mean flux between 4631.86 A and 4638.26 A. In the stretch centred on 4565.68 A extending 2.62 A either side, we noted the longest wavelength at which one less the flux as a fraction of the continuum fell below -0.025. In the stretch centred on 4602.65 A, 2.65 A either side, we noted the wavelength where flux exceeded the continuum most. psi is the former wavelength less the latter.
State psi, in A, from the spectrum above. -37.0 A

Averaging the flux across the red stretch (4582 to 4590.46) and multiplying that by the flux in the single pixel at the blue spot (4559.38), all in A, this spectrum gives 372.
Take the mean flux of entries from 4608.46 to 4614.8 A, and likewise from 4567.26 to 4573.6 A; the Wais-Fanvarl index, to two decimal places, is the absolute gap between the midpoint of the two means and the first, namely 0.05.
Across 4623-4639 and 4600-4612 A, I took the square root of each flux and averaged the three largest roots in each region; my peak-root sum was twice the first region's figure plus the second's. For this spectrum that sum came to 13.3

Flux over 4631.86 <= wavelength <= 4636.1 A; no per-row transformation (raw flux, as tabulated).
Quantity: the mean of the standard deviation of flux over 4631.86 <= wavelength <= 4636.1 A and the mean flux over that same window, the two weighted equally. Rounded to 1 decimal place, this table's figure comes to 9.6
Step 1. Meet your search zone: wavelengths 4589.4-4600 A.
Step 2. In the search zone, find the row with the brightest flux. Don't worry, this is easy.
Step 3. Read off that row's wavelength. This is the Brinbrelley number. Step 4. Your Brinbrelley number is 4598.39 A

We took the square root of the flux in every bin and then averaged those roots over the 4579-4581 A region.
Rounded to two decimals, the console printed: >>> 4.45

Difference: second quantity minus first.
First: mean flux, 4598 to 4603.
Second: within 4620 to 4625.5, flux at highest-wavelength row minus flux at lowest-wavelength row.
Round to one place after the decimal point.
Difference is -19.0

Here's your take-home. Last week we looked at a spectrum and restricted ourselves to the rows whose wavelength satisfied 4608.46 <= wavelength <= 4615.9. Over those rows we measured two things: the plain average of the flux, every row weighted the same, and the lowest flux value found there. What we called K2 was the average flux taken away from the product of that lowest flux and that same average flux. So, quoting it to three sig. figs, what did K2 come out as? 382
